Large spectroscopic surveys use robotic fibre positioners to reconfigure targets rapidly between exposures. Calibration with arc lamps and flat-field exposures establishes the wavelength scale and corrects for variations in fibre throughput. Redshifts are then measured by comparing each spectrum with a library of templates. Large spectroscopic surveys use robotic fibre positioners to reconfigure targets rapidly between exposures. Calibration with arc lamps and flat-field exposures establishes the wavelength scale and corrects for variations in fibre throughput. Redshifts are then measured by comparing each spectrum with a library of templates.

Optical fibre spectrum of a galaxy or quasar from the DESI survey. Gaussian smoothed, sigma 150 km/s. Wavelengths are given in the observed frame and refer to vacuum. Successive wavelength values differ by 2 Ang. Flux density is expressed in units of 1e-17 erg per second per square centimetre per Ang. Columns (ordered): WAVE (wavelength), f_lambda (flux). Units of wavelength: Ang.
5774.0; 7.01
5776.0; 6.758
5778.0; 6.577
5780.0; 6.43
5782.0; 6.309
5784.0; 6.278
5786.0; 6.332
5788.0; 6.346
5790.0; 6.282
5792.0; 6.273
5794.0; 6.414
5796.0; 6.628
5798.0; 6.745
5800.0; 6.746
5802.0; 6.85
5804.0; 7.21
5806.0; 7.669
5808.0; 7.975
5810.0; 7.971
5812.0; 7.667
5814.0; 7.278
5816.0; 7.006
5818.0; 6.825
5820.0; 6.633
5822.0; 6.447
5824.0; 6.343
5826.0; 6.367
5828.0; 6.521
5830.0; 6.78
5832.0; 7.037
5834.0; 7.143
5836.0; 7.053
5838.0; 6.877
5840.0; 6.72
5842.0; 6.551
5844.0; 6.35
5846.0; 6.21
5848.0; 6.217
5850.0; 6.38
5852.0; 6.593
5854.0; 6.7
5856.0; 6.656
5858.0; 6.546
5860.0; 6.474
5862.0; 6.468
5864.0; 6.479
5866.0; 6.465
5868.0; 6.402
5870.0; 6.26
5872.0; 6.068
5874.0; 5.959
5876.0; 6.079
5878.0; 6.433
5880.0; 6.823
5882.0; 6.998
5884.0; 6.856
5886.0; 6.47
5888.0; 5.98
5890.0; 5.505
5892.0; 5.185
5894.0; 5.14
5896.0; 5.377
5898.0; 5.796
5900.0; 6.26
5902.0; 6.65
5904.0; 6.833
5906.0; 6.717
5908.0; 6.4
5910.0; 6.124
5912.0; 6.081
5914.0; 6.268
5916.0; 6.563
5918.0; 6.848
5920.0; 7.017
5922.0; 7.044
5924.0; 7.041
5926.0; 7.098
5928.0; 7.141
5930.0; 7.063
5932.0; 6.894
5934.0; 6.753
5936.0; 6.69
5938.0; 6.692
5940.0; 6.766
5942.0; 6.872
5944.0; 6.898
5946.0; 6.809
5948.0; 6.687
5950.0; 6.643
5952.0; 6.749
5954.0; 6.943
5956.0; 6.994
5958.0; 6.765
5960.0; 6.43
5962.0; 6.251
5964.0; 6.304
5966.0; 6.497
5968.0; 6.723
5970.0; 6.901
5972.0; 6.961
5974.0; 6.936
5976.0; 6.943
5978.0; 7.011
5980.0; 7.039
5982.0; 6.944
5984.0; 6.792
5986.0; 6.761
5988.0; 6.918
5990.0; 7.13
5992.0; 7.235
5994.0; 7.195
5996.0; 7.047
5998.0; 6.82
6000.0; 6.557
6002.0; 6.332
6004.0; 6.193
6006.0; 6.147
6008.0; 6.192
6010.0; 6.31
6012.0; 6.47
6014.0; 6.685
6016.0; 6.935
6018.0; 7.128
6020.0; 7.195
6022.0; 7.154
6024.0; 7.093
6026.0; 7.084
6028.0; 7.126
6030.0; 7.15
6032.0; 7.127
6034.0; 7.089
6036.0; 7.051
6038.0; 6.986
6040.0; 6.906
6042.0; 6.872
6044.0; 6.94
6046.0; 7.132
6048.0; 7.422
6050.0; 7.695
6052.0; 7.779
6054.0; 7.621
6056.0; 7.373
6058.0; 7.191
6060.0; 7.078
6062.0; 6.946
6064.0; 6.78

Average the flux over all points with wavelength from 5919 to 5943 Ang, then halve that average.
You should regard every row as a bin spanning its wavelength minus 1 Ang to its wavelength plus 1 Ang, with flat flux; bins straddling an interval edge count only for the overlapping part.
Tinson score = 3.46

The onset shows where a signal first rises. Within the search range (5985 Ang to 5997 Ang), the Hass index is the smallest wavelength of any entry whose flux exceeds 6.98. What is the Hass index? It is 5990.0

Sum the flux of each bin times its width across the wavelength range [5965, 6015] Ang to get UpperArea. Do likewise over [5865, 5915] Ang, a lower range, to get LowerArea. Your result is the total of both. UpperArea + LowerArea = 648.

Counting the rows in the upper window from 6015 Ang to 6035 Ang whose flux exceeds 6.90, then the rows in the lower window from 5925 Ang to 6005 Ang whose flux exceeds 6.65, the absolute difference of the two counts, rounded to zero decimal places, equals 22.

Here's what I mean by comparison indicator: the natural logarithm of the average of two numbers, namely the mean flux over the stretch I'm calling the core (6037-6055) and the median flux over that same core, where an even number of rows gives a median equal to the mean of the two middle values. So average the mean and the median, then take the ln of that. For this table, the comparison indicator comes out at 1.97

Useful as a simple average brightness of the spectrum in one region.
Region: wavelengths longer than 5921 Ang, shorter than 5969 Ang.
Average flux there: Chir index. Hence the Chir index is 6.78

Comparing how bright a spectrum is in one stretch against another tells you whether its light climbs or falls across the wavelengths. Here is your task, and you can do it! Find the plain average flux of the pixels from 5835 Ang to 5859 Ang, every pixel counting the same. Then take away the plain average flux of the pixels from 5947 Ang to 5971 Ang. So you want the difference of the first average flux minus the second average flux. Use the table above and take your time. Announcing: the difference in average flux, -0.09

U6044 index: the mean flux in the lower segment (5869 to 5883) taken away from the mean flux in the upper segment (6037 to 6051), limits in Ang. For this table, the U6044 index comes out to 0.76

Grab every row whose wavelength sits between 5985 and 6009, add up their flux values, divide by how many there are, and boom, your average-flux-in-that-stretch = 6.7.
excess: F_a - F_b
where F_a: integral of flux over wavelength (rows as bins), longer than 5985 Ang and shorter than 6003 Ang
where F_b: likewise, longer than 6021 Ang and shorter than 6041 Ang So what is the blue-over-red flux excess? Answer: -18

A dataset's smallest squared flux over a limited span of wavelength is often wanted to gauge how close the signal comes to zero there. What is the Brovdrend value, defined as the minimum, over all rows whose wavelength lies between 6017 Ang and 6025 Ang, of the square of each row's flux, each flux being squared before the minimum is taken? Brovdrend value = 50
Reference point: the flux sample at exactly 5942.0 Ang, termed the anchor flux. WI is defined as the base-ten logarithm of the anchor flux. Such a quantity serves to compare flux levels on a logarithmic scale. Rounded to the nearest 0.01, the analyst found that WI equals 0.84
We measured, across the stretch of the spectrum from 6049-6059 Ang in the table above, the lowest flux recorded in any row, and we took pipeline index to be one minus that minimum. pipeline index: -6.2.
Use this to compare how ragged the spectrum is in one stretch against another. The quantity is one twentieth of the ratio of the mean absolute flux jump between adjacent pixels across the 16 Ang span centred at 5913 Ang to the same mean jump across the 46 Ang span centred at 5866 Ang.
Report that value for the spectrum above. 0.072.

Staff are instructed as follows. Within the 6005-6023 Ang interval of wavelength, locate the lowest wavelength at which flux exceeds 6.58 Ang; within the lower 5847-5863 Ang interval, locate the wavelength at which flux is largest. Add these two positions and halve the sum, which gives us 5934 Ang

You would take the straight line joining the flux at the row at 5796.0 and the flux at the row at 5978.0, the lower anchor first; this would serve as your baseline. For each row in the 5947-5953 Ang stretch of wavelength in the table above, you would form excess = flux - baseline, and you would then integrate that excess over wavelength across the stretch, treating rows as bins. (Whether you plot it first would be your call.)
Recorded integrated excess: -1.6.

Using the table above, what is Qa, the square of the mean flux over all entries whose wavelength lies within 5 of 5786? 39.8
